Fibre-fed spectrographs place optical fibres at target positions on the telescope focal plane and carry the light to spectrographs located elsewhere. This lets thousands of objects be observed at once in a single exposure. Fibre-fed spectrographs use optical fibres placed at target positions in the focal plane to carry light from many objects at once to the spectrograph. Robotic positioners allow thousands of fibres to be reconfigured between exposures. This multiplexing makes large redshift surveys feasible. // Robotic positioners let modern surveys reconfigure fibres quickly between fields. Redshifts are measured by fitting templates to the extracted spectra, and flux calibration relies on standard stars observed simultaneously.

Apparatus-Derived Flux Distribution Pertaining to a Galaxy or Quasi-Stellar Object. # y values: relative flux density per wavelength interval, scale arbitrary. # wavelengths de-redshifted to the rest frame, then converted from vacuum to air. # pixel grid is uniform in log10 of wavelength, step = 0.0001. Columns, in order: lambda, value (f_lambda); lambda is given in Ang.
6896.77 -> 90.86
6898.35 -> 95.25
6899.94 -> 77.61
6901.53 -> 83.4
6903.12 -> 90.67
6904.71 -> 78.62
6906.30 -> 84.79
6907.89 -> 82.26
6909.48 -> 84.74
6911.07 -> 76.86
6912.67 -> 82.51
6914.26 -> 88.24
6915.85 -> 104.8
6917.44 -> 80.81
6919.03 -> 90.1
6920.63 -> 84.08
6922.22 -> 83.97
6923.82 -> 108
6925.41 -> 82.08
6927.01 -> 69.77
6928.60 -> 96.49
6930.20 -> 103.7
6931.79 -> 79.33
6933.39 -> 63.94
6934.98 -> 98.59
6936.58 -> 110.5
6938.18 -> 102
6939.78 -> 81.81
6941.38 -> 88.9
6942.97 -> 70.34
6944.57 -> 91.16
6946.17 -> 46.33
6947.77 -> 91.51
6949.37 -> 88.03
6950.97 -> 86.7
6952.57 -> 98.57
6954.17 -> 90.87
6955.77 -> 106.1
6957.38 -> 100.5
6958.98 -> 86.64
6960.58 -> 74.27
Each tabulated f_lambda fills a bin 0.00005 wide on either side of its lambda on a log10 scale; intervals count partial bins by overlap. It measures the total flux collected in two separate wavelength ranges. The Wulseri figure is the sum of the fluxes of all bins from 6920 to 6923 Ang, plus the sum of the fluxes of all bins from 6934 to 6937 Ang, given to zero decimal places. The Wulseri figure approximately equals 377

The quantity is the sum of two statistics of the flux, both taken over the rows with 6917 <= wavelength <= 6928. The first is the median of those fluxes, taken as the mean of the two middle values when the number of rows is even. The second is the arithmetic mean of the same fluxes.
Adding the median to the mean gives 170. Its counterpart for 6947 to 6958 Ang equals 186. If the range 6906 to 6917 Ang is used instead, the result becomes 171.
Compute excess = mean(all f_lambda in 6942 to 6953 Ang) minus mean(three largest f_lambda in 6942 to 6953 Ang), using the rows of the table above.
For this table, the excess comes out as -12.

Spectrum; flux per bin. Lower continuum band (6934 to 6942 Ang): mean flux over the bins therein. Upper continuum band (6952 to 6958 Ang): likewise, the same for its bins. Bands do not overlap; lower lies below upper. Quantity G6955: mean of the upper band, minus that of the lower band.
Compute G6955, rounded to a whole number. 3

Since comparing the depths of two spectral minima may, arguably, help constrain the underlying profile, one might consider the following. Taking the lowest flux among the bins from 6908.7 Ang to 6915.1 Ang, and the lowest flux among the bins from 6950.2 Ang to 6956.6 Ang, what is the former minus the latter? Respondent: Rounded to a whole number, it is -10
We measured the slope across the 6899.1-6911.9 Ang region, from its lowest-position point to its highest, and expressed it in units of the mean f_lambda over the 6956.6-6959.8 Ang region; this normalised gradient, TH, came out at -0.001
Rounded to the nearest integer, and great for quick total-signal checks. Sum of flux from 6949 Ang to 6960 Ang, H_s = 657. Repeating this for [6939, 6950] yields 558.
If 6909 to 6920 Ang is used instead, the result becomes 608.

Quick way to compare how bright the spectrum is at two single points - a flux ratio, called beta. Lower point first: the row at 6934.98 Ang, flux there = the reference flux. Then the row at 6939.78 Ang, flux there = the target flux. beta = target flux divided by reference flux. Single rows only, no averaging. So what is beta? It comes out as 0.83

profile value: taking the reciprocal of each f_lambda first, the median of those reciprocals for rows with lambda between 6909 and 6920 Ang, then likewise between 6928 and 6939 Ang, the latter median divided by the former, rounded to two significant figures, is 0.86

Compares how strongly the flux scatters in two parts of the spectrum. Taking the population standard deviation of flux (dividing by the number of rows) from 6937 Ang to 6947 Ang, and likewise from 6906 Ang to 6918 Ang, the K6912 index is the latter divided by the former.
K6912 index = 0.44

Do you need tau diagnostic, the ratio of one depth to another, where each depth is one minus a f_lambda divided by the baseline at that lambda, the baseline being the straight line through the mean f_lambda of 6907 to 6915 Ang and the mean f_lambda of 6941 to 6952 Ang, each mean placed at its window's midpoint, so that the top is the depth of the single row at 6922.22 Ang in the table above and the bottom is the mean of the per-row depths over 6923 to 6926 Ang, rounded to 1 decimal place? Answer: 0.1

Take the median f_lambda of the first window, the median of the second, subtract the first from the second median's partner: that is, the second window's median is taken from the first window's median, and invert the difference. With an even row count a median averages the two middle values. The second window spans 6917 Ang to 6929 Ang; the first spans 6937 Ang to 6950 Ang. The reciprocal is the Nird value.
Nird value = 0.23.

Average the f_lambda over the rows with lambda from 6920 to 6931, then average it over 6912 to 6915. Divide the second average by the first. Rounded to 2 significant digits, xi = 0.95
